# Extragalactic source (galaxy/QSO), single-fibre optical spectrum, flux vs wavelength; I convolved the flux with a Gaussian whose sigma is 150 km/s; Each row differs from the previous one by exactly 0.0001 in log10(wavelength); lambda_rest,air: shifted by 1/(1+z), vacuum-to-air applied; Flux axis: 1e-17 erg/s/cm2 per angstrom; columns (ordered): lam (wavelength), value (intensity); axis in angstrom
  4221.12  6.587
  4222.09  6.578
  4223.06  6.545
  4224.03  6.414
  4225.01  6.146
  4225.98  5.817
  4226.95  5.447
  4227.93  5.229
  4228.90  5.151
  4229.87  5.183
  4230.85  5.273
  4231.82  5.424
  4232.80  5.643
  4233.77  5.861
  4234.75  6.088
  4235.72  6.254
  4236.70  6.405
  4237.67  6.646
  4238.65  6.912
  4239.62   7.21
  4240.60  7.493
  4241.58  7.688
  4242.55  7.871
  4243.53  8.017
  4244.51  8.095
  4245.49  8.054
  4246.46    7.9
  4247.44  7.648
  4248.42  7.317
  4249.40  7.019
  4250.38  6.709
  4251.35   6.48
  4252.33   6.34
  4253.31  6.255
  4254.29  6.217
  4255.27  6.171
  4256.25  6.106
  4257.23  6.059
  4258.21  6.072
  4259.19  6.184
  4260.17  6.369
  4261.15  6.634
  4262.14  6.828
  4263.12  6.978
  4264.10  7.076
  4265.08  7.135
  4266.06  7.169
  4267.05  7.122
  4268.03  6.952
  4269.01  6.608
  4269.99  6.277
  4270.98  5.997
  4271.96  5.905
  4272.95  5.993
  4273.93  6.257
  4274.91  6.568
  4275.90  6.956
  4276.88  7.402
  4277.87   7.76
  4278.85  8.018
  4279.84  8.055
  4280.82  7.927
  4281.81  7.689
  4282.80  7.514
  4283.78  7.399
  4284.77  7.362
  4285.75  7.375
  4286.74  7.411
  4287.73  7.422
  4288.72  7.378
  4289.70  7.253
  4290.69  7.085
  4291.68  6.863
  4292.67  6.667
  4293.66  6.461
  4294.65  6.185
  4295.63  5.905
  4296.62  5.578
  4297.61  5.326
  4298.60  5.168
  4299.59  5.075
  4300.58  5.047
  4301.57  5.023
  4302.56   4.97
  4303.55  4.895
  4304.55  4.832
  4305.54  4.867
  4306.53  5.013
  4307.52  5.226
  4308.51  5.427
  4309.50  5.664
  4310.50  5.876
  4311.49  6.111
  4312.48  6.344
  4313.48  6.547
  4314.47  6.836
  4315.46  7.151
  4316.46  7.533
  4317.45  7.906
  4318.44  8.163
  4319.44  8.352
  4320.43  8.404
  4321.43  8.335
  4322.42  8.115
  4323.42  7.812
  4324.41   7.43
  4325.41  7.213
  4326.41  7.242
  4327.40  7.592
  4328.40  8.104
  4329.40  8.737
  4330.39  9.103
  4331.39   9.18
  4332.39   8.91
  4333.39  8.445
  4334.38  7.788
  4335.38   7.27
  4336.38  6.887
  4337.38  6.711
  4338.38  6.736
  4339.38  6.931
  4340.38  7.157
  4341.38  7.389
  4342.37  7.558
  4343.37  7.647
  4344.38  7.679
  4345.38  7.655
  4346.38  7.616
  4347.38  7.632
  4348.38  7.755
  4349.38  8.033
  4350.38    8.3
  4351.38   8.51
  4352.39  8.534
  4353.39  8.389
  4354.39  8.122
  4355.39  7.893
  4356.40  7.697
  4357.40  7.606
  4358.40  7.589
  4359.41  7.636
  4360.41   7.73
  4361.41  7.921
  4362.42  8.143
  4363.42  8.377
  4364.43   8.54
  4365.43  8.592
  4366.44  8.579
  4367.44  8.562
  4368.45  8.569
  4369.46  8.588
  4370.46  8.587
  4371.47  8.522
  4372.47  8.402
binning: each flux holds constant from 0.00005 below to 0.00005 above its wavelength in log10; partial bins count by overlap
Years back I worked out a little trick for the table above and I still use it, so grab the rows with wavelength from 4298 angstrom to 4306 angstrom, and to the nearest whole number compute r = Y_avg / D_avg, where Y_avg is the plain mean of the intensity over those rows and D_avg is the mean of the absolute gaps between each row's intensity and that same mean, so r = 53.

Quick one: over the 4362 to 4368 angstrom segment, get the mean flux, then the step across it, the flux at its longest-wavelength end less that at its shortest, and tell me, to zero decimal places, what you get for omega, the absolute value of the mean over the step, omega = 20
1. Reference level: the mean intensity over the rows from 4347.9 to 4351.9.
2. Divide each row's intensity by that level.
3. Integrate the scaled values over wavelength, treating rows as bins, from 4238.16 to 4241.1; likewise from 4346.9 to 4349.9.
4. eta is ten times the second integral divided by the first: 11.1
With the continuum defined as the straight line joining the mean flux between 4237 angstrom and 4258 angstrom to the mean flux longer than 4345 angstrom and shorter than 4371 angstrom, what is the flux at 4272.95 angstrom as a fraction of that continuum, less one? -0.18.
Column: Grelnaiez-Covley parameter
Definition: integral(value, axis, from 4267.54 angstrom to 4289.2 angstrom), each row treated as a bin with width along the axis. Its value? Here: 154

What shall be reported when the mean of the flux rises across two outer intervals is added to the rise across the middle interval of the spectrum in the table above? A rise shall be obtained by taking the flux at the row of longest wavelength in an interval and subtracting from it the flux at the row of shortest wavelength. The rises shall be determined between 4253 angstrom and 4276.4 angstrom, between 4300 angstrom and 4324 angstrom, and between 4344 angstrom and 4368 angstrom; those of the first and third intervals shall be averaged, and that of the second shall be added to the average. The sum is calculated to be 3.6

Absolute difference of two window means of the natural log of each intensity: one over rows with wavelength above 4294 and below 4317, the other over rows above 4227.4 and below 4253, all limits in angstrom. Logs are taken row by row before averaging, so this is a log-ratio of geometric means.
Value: 0.16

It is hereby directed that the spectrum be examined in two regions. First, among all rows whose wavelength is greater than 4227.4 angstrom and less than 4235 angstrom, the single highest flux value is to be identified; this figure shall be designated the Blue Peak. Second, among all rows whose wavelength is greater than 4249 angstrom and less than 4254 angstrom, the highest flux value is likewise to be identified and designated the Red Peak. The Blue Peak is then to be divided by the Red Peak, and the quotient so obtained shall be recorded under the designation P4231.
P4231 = 0.867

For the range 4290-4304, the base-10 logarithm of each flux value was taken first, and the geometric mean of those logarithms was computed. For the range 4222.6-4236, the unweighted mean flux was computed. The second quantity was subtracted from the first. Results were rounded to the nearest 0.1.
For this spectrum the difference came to -5.0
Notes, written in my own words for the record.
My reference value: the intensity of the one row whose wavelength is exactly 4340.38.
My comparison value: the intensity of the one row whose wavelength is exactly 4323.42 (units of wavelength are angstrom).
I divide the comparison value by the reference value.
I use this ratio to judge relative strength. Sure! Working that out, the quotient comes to 1.09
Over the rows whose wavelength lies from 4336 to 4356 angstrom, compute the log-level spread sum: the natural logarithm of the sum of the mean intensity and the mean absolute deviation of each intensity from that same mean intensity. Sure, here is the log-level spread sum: 2.09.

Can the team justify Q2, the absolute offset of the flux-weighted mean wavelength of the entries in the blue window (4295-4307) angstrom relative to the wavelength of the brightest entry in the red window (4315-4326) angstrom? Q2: 19.5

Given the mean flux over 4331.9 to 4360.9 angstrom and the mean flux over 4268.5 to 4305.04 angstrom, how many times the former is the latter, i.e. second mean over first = 0.85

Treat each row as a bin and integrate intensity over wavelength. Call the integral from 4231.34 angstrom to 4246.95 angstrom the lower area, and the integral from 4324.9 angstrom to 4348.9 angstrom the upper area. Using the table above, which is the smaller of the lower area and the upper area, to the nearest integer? 109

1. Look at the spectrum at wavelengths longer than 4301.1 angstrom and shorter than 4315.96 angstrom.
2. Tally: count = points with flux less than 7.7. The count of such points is 15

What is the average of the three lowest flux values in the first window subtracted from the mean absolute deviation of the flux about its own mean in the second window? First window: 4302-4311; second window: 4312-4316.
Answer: -4.6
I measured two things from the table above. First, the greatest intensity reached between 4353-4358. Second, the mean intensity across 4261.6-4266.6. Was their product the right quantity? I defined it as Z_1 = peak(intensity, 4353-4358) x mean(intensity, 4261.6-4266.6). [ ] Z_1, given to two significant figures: 59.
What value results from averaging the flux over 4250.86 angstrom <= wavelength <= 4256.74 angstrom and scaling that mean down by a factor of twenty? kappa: 0.313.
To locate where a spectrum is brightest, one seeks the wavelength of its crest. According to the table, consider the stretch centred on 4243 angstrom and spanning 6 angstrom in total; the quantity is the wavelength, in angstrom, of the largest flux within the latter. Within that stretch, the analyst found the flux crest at 4244.51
